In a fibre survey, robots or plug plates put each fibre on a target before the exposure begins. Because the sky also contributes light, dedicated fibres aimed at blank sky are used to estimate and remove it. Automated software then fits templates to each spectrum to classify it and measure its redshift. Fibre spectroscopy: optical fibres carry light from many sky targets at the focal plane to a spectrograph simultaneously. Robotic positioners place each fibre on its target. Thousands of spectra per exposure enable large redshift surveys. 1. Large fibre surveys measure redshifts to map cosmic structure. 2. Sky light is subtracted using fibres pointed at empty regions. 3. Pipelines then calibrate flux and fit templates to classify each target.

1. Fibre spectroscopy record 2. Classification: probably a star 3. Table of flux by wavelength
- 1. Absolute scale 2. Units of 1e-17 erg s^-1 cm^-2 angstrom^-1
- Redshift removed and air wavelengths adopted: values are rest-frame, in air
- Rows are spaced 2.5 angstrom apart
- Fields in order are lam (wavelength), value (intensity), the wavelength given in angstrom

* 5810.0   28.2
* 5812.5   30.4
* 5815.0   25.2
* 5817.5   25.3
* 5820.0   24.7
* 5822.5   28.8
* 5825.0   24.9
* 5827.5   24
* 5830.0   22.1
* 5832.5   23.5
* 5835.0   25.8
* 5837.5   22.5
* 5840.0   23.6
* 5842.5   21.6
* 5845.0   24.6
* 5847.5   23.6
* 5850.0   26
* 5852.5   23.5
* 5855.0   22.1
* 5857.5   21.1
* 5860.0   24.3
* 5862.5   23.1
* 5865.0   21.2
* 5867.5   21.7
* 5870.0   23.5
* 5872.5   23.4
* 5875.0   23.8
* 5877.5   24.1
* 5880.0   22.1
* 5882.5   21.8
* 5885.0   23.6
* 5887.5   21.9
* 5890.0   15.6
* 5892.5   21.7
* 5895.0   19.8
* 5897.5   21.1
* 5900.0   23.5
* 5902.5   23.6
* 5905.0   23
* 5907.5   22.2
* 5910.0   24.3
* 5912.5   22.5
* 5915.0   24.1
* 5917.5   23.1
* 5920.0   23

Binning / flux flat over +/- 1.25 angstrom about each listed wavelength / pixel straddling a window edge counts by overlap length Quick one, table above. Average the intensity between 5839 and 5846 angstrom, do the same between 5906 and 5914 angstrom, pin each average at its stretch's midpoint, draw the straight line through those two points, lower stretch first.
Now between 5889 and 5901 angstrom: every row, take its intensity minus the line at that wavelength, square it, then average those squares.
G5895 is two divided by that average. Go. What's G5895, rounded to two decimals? 0.14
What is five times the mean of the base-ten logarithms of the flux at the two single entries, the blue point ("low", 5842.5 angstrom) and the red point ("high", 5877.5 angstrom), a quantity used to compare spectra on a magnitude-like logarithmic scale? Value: 6.79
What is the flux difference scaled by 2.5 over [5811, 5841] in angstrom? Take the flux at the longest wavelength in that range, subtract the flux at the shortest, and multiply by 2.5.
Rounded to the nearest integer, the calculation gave -17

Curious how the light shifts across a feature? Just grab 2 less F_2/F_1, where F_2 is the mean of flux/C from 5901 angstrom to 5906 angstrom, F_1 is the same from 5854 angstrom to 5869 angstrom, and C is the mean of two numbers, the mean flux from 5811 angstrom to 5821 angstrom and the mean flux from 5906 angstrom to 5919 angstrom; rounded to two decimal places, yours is 0.95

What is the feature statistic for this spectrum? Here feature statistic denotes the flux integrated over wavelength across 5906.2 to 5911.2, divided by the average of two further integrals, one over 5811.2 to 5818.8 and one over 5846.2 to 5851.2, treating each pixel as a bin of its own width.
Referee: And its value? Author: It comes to 0.71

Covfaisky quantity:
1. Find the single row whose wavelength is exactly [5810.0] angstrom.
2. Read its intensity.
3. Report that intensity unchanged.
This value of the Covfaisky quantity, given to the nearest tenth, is 28.2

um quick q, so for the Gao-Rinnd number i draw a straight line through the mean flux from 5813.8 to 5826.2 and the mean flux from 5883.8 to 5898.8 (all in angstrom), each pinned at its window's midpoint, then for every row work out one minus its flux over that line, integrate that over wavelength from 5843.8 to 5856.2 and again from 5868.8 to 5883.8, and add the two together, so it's -1.2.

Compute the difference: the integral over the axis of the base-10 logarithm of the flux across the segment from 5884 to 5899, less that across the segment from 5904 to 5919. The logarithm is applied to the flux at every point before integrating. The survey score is -0.8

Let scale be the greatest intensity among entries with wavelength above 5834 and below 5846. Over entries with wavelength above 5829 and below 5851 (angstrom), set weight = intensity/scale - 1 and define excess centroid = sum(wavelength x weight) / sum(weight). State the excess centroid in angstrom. 5838.3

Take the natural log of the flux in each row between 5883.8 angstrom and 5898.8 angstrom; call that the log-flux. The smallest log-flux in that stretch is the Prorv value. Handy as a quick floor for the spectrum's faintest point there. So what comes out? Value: 2.75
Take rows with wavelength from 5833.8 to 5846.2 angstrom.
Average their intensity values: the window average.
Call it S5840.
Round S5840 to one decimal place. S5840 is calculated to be 23.6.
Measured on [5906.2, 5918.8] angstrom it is 23.2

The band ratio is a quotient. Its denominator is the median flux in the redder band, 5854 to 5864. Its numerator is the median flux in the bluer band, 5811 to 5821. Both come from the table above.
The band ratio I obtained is 1.12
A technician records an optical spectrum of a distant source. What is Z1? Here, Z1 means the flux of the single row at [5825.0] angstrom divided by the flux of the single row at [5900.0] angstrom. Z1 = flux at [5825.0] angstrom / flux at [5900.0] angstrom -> 1.06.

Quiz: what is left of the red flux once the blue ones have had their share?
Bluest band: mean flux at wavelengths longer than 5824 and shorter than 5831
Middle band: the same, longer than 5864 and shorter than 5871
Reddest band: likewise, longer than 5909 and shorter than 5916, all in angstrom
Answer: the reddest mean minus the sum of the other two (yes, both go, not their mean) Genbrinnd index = -22.2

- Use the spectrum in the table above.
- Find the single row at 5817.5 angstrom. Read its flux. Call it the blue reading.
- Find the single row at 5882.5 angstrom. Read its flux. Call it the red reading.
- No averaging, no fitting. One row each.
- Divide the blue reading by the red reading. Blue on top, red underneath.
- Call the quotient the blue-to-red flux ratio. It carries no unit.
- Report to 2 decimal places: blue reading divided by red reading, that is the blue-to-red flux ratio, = 1.16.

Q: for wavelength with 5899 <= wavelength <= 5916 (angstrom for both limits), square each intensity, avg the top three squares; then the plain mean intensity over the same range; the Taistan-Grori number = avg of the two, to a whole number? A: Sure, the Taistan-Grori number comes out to 300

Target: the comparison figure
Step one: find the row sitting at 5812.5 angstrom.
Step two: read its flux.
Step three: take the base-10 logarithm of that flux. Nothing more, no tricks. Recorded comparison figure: 1.48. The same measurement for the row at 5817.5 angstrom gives 1.40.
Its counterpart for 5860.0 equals 1.39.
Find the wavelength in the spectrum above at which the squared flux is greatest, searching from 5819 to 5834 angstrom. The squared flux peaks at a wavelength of 5822.5 angstrom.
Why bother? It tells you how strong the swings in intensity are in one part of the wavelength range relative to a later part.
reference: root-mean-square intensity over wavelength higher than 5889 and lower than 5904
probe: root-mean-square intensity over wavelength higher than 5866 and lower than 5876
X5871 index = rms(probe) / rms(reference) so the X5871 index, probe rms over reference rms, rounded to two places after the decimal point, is 1.10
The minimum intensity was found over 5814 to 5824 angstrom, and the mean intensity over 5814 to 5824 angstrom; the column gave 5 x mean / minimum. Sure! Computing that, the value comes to 5.26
